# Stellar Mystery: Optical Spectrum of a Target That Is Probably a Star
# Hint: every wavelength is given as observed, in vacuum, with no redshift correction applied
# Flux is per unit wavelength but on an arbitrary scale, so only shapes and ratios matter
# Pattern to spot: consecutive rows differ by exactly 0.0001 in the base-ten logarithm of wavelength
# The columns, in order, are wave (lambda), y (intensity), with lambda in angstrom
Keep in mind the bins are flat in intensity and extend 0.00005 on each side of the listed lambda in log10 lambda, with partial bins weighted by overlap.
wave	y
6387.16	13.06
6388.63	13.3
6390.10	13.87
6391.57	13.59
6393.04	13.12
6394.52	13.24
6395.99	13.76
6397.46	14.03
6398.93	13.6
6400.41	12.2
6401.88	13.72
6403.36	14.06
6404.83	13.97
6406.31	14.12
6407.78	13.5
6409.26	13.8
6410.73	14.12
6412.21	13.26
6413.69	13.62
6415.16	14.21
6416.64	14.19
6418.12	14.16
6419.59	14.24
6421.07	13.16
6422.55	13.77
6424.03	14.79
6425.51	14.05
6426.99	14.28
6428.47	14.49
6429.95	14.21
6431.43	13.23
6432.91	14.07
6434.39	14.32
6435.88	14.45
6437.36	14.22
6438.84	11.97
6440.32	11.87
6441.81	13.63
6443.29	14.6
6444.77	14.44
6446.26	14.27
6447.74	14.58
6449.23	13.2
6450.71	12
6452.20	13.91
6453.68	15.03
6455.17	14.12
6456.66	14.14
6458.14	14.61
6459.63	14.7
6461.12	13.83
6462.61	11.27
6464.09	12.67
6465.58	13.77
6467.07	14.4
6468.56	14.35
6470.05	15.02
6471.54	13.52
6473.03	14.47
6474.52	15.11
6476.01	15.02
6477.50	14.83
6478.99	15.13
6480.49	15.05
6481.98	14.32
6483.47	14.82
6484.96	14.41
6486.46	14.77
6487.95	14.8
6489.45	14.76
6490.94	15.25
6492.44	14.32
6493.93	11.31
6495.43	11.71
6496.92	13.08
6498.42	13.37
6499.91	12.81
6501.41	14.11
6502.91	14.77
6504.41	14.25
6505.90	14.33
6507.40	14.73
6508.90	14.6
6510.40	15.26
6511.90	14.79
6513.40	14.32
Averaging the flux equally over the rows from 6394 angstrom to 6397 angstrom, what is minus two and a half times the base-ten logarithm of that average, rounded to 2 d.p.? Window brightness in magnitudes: -2.83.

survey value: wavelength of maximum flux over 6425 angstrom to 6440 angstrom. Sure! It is 6428.47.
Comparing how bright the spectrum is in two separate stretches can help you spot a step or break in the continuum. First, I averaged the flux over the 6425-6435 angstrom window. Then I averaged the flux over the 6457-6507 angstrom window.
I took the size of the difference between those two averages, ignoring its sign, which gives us 0.00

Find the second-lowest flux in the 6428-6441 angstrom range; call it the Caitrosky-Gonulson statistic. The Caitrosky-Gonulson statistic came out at 11.97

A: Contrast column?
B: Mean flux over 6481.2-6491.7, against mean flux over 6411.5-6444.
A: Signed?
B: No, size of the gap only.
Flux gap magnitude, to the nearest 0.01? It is 0.88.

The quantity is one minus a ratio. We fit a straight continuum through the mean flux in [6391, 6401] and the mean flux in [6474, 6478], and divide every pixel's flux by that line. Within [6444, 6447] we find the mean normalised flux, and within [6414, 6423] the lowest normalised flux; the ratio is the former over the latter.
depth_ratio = -0.053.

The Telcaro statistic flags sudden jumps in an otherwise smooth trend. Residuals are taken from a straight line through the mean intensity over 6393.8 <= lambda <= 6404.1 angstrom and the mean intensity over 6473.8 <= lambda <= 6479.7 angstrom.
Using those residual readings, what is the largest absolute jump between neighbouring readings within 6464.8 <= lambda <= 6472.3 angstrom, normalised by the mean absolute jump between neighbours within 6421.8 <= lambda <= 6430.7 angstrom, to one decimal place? 3.1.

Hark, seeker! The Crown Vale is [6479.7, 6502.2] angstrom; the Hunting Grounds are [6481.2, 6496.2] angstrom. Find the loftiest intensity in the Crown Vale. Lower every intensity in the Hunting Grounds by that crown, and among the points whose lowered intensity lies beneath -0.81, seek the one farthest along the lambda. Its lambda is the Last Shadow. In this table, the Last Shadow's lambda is 6495.43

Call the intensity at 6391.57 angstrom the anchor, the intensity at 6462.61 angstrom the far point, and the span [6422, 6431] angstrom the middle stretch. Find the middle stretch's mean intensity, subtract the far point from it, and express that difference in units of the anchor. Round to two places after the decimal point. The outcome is 0.22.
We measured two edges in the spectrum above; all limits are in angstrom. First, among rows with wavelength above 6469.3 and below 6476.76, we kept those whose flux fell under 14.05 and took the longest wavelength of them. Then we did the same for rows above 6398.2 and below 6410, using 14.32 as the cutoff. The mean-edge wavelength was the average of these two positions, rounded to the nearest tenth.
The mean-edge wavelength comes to 6440.4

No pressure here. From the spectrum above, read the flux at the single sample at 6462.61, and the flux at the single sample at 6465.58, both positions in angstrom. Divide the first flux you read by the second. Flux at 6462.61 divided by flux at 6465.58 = 0.82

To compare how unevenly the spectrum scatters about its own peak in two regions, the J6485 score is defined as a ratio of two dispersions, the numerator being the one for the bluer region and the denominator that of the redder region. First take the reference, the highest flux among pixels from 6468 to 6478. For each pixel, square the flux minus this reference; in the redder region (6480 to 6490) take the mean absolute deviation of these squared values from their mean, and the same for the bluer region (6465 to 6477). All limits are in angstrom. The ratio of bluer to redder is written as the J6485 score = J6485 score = 3.7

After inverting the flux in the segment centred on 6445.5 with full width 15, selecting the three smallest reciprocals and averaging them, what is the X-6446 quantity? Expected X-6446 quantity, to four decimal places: 0.0688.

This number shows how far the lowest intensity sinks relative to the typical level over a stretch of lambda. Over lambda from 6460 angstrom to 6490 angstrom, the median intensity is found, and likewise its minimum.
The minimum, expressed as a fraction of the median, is 0.77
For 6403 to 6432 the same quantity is 0.93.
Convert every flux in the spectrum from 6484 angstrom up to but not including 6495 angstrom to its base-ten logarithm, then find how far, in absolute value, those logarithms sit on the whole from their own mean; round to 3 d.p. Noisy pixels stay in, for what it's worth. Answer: 0.028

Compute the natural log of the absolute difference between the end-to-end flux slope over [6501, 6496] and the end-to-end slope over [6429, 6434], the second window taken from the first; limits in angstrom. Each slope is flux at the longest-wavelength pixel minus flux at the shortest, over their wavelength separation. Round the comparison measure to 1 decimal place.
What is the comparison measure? -3.1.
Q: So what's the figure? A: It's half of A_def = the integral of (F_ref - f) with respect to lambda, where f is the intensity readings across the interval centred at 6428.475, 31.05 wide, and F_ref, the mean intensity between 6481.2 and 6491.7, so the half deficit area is 13.2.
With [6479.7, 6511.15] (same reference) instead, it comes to 9.4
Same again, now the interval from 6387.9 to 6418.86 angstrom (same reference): 16.2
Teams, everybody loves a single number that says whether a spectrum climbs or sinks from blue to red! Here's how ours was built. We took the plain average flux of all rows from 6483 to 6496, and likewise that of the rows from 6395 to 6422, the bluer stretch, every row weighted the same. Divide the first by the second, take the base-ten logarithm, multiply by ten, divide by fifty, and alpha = 0.0016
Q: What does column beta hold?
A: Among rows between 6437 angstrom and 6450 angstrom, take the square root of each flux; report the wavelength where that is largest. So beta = 6443.29 angstrom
